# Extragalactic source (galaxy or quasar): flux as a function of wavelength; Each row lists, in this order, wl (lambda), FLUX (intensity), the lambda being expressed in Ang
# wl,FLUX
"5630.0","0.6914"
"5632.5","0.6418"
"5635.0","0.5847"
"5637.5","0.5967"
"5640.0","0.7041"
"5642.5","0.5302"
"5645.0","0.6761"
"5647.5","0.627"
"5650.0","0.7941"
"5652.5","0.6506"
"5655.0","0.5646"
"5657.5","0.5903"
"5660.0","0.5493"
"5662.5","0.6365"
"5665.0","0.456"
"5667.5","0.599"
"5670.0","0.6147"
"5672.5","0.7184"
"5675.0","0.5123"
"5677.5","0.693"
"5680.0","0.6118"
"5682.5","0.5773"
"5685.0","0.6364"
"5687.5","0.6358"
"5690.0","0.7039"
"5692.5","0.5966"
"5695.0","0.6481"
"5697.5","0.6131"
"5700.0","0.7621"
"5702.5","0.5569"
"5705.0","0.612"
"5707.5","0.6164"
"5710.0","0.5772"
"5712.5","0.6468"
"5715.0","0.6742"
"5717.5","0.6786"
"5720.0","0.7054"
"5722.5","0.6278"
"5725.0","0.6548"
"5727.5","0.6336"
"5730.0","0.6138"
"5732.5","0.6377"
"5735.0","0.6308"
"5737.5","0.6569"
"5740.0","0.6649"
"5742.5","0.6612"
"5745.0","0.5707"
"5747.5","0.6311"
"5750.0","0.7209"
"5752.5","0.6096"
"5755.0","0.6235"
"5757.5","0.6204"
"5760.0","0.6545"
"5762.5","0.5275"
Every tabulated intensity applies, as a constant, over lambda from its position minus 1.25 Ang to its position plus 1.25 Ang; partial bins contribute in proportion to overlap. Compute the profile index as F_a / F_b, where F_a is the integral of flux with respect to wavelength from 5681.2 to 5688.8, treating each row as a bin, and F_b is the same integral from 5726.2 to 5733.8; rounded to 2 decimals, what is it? 0.98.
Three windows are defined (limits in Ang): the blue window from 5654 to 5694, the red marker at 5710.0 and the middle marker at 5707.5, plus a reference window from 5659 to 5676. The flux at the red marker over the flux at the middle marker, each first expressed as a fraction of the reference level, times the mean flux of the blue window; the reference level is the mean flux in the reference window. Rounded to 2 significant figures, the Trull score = 0.57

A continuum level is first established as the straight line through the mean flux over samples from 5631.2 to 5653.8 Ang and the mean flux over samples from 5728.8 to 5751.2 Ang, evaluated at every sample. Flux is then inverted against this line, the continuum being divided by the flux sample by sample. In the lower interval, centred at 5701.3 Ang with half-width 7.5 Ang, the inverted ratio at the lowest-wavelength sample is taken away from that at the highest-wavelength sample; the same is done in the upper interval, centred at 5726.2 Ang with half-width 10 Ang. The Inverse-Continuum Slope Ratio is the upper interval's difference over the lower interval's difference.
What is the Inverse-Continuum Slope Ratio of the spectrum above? 1.41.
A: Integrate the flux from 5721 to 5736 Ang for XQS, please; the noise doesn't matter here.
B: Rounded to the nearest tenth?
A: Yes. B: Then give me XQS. 9.5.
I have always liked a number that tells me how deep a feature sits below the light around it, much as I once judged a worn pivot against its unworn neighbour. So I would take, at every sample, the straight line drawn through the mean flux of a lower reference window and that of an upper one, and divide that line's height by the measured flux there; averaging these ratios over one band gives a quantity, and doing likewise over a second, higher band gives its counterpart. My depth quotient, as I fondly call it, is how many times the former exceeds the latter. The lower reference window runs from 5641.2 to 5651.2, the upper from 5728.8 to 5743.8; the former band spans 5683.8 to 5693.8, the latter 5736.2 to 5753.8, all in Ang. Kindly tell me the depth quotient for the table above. 1.01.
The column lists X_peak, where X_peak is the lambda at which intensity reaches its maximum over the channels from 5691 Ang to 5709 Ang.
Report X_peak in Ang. 5700.0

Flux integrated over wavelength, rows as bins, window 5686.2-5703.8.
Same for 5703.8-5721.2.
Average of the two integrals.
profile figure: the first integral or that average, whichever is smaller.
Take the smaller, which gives 11.3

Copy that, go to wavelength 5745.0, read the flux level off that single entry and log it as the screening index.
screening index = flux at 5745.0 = 0.5707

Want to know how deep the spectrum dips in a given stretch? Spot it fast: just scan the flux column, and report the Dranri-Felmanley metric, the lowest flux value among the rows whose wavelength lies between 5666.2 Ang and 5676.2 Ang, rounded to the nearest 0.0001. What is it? 0.5123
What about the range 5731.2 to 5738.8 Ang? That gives 0.6308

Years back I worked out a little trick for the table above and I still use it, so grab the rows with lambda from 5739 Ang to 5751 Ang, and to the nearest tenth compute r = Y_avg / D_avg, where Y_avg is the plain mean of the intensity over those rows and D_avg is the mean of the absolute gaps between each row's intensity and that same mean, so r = 16.6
